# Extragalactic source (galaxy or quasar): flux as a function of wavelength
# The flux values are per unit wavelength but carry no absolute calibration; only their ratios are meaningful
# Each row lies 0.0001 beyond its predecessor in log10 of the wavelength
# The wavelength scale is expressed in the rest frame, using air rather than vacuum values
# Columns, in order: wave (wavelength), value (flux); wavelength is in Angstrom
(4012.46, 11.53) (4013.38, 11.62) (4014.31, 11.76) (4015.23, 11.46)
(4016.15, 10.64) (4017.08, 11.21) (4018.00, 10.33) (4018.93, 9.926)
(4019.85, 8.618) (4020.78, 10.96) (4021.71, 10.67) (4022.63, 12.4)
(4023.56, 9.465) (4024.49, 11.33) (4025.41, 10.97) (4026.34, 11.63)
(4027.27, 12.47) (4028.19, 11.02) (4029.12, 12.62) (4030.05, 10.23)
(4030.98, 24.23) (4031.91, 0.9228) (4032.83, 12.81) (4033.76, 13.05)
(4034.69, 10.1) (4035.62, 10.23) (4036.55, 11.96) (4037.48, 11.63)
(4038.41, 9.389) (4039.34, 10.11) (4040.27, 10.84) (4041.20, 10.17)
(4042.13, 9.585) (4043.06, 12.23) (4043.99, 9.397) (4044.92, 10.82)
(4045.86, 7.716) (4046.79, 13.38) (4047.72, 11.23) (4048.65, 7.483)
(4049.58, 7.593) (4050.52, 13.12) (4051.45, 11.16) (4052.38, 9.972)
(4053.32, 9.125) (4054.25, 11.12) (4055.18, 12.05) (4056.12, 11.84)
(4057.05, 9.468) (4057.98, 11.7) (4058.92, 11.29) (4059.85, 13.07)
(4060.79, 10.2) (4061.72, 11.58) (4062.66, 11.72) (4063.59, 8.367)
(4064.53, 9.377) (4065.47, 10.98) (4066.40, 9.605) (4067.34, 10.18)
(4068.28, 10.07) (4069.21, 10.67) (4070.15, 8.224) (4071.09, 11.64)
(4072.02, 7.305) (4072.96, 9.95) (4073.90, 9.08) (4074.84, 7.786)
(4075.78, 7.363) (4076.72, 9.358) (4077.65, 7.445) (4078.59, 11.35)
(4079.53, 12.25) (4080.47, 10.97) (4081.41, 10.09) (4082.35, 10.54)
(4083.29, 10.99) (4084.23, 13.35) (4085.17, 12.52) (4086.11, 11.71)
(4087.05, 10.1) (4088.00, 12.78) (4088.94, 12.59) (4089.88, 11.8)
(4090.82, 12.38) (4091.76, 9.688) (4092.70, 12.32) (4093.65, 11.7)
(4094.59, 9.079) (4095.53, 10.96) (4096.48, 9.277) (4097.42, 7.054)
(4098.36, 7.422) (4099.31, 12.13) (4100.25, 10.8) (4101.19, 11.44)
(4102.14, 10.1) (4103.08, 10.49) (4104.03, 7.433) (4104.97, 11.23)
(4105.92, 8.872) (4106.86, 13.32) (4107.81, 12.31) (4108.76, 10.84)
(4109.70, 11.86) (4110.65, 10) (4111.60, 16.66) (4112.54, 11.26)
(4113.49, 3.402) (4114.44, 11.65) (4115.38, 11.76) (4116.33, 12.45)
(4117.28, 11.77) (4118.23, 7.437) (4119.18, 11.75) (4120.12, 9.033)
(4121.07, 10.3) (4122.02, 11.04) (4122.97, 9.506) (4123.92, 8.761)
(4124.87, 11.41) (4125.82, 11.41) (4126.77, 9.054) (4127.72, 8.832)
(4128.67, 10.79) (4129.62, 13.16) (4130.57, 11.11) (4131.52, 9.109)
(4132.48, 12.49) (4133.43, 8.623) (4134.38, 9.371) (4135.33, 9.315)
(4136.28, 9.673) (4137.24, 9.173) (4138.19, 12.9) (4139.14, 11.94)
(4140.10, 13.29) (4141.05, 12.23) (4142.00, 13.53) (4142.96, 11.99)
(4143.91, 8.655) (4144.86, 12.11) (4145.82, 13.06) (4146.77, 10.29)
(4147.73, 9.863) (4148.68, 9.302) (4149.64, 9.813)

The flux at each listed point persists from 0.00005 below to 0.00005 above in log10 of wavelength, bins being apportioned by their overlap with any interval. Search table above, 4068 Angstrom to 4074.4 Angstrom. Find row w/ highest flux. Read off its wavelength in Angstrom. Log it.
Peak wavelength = 4071.09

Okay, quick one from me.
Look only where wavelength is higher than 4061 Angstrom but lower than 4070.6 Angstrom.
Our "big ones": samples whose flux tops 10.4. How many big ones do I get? 4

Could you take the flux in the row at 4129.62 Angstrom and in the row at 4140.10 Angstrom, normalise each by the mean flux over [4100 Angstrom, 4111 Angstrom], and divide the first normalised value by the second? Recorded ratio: 1.0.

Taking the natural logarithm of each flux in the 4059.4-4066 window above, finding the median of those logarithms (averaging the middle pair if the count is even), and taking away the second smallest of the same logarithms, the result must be 0.158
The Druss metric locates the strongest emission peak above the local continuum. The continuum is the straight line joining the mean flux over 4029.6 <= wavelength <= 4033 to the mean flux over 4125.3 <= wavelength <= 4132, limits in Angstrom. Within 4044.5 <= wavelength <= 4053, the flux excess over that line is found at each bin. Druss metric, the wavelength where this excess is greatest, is 4046.79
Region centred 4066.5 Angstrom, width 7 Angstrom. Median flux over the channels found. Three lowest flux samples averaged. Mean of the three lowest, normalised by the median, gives 0.91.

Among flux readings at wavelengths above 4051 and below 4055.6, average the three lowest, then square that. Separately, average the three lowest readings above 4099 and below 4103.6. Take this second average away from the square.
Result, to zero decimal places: 91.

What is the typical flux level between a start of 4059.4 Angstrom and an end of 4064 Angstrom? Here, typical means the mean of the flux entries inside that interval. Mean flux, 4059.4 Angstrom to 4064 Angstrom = 11.0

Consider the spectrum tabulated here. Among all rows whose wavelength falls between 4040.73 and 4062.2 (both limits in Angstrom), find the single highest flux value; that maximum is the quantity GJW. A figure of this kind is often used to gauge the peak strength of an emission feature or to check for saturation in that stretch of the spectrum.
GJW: 13.38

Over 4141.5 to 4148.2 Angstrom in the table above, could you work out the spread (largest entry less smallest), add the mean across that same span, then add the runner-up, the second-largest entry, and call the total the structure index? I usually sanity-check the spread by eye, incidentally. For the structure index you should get 29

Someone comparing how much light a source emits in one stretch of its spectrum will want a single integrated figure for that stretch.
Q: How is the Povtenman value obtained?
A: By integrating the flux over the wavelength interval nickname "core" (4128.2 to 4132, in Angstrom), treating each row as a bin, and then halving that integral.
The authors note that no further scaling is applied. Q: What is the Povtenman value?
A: 21.0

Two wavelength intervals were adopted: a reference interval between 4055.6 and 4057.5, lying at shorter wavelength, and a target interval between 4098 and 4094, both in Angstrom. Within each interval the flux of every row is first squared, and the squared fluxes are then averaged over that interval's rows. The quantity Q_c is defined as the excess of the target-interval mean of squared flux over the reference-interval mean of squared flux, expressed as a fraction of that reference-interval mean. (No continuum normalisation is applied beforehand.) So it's -0.3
